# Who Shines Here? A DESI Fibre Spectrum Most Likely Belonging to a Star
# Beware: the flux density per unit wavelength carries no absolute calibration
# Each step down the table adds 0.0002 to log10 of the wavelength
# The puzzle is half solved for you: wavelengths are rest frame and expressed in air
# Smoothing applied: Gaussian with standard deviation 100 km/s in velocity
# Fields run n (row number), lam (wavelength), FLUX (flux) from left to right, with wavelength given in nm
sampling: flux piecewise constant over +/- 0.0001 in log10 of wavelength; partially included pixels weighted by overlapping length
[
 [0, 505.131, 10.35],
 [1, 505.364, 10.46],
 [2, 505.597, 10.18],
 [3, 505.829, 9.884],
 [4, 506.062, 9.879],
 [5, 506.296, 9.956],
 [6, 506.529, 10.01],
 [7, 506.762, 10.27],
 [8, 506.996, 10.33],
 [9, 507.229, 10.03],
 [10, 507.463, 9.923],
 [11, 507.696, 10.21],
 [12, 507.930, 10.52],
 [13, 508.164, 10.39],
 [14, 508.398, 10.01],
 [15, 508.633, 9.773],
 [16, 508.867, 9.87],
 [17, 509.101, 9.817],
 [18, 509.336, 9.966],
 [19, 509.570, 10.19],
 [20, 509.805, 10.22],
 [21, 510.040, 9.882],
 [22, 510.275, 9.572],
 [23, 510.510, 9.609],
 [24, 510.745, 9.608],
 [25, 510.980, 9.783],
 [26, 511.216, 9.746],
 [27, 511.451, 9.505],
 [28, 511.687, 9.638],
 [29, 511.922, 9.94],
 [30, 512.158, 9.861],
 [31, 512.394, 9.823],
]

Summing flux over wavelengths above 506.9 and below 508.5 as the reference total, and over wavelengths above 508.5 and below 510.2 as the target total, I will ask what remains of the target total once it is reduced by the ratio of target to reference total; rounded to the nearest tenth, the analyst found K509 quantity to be 68.7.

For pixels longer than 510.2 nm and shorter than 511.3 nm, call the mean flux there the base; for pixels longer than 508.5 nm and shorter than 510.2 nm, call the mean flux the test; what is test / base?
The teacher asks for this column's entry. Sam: 1.03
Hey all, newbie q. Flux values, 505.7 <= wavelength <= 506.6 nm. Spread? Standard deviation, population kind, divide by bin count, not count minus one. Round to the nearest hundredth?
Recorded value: 0.05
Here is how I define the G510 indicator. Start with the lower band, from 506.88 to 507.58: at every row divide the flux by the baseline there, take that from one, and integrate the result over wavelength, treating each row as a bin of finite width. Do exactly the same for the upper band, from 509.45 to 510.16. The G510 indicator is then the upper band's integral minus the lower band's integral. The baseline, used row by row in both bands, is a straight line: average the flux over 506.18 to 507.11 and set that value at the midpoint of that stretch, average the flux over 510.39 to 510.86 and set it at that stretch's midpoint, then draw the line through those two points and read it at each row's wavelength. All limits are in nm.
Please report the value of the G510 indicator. -0.025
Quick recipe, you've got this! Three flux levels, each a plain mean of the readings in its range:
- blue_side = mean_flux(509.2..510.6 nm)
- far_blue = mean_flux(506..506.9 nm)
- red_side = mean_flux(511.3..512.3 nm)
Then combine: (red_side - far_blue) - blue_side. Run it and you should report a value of -10.2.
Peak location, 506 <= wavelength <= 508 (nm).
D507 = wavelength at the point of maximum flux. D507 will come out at 507.930 nm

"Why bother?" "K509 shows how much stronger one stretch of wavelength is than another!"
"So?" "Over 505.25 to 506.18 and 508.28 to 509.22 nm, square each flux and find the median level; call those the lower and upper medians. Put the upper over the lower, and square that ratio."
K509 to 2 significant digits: 0.93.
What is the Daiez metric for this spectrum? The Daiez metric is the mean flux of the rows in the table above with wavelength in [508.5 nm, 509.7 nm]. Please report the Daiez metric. 9.9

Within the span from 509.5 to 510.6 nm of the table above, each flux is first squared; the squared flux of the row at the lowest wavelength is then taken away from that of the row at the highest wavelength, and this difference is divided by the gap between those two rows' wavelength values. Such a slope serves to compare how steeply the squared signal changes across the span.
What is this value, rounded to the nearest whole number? -12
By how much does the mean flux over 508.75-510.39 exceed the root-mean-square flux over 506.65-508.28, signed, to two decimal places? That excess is -0.31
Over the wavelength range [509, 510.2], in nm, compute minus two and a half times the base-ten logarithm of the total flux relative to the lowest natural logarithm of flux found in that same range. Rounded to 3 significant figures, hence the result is -3.35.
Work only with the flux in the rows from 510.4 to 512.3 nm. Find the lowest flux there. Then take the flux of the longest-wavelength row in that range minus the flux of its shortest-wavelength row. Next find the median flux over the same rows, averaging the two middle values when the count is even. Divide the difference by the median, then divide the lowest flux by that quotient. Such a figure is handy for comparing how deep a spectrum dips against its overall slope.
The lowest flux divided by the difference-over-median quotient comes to 366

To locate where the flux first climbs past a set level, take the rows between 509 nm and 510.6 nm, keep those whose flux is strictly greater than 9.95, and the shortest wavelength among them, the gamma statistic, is 509.336 nm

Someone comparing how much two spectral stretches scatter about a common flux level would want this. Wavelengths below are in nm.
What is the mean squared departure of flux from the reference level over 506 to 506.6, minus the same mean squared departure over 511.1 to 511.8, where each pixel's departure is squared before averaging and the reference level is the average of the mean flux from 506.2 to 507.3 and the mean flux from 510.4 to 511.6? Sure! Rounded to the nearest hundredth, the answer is -0.07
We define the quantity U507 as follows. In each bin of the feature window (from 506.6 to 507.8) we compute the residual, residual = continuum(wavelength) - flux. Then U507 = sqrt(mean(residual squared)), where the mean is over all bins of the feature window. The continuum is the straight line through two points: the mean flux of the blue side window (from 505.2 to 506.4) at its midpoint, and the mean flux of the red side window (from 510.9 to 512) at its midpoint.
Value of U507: 0.22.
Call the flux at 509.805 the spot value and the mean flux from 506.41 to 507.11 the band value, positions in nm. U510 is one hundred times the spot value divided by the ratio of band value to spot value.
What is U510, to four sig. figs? 1024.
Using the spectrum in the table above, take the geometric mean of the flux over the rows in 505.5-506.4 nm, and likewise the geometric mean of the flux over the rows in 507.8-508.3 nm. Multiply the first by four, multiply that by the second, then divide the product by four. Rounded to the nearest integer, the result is 104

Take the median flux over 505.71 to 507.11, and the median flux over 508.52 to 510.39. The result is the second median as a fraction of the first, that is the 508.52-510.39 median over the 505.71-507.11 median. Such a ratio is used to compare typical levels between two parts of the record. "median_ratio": 0.989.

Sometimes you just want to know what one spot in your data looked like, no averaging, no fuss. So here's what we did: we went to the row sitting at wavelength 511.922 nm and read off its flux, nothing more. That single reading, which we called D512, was 9.94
